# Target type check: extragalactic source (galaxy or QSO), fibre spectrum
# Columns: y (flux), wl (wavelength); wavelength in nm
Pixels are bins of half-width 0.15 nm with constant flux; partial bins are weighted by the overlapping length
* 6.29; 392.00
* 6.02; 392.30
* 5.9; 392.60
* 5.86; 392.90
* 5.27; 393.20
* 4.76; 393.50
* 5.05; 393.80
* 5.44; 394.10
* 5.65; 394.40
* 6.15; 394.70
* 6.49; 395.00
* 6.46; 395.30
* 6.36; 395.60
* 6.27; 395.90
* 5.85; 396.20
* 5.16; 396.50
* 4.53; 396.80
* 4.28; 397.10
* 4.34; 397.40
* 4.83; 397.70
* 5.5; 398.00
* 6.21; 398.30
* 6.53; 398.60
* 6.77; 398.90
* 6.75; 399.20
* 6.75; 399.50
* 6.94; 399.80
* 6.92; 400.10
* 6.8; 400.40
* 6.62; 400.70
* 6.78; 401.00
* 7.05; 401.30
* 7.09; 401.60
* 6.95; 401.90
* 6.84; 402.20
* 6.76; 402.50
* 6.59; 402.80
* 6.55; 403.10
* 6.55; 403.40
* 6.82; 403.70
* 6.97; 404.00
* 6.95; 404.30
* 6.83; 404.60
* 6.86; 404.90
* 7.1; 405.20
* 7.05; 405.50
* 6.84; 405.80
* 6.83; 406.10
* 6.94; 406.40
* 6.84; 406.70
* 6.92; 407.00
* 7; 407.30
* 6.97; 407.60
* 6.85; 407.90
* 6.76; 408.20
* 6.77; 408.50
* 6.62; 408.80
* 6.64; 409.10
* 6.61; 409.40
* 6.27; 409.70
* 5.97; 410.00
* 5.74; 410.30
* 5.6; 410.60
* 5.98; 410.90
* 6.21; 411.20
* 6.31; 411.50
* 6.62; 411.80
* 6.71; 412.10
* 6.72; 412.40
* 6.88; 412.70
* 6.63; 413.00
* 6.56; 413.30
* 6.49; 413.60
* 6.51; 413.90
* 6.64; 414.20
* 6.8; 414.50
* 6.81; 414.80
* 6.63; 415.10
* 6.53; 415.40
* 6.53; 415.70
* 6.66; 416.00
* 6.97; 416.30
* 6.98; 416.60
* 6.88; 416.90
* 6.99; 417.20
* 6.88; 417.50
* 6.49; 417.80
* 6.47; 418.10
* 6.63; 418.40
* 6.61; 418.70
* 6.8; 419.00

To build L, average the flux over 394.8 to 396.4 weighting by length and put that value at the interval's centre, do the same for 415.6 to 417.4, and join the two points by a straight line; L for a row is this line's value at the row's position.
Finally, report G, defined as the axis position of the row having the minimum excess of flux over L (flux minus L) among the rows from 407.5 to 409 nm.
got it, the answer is 408.80 nm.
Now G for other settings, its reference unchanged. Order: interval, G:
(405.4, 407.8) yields 406.70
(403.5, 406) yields 405.80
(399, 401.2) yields 400.70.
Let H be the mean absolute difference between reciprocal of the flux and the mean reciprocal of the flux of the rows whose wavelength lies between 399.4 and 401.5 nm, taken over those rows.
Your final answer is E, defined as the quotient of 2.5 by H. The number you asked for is 1030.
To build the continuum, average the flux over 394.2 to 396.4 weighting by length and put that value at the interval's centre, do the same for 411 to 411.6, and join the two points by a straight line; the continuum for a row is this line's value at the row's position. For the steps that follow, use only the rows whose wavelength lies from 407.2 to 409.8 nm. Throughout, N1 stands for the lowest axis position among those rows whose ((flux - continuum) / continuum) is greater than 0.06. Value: 407.30 nm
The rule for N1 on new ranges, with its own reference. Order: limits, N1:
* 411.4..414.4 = 411.80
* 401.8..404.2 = 401.90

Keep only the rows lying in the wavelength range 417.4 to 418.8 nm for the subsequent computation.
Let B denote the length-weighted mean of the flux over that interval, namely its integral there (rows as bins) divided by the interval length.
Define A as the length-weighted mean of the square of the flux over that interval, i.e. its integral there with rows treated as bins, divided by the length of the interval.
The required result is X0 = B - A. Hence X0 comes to -37.1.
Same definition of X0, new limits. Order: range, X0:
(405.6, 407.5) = -40.7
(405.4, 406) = -41.1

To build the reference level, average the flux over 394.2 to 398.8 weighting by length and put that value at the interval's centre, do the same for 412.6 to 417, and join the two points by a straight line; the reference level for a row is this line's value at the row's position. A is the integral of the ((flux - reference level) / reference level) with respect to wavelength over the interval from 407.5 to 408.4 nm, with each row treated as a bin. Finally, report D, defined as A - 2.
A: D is -1.92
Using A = 0.08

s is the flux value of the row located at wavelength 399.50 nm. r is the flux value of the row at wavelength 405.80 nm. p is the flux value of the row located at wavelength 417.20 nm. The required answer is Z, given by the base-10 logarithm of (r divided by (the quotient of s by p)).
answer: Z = 0.850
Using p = 6.99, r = 6.84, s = 6.75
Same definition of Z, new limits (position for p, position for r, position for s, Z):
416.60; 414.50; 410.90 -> 0.900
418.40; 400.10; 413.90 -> 0.848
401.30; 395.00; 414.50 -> 0.828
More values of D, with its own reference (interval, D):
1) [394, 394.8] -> -1.97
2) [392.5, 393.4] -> -1.97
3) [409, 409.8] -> -1.98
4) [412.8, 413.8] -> -2.01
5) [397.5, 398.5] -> -2.04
